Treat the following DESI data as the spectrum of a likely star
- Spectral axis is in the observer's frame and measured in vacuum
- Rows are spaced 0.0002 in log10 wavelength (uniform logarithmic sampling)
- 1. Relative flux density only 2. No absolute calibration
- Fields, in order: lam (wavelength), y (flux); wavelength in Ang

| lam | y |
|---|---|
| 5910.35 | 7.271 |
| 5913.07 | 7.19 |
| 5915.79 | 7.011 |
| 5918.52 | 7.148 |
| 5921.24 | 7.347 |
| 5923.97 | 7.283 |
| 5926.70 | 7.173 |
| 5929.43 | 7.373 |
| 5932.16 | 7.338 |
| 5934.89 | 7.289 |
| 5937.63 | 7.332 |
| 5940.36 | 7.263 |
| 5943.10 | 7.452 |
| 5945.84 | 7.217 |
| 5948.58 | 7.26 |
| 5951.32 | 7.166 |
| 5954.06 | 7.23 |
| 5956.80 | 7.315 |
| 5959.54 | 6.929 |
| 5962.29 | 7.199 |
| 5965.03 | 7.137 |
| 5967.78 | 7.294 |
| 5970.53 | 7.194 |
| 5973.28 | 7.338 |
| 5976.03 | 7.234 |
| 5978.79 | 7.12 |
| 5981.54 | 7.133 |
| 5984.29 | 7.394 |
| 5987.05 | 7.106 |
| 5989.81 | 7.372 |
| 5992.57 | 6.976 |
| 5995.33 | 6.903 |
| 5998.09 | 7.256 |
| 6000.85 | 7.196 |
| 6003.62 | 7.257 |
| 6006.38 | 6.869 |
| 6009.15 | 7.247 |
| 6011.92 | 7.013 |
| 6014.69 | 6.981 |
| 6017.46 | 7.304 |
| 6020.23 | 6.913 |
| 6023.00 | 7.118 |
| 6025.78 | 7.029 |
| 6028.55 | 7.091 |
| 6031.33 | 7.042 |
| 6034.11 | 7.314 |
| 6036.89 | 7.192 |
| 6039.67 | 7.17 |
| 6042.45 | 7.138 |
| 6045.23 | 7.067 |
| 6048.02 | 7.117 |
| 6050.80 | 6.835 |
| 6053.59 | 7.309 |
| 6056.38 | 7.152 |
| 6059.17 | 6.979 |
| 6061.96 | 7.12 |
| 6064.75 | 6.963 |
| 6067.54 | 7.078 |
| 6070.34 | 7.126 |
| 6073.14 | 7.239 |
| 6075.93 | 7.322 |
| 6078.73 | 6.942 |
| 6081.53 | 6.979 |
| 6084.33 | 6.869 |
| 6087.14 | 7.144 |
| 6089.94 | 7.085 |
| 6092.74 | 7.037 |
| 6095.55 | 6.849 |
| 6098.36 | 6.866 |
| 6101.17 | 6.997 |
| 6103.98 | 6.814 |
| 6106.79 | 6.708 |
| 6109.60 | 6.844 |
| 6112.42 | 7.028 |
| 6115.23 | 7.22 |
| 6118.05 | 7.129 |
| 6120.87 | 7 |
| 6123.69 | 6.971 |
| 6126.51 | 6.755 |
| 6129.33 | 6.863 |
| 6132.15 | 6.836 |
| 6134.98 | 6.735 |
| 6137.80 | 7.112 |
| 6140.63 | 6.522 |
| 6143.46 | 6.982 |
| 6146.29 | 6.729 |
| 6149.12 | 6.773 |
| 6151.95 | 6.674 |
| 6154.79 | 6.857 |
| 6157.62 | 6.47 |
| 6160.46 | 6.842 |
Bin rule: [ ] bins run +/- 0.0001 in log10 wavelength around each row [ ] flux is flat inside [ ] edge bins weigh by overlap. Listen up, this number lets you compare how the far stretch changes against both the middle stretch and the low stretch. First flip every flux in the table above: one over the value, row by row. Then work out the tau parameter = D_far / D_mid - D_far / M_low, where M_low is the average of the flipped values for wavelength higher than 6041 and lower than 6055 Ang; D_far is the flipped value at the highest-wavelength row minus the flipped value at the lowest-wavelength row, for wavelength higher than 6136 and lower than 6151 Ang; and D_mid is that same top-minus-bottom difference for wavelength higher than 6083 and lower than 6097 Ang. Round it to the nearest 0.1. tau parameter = 16.5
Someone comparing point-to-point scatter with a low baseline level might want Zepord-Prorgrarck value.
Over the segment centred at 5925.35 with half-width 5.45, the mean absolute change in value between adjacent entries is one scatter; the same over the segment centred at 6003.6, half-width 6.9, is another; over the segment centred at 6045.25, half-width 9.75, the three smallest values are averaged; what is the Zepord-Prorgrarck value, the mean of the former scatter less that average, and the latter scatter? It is -3.33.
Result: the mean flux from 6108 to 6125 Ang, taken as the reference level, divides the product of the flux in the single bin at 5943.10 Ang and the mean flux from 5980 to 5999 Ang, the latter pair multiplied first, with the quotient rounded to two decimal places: 7.59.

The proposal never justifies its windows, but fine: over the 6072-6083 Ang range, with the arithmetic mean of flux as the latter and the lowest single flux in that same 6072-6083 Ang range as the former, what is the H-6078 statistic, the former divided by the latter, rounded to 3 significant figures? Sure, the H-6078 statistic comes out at 0.975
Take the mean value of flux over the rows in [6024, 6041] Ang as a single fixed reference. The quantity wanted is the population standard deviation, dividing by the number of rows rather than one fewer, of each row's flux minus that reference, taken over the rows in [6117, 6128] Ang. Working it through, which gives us 0.13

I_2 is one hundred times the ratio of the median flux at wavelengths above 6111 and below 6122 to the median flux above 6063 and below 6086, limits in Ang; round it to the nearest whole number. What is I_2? 101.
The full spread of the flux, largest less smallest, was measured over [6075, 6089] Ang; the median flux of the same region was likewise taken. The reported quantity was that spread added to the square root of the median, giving 3.09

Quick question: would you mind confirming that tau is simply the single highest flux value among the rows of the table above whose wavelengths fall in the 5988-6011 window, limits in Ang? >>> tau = 7.372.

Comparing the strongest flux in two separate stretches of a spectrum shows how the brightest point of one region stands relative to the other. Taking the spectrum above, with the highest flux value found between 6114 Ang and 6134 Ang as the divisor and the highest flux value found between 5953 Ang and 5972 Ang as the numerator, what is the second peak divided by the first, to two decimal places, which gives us 1.01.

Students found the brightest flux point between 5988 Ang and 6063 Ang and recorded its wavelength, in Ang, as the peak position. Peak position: 5989.81 Ang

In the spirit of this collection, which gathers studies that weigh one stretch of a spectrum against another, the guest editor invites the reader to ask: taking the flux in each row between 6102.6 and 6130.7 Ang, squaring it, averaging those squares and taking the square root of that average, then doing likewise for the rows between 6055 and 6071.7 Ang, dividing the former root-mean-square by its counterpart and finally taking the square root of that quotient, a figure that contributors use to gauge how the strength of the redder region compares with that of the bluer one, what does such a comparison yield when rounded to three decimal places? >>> 0.990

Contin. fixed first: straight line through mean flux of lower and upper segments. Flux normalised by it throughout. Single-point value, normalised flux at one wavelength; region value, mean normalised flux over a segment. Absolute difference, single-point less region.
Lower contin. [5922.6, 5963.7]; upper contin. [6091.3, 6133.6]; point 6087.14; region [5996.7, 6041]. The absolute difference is 0.022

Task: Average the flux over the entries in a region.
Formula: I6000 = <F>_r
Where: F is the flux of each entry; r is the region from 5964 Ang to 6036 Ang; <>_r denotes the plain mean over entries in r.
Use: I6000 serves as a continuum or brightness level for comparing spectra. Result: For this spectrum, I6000 7.15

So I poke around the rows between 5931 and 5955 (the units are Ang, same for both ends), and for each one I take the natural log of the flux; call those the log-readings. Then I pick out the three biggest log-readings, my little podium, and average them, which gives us 1.998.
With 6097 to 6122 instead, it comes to 1.964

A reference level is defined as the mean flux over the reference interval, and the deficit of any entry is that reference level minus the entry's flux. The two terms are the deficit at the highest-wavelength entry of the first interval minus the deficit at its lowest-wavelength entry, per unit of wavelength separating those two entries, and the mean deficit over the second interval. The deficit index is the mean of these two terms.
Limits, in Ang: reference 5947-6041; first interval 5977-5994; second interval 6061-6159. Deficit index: 0.12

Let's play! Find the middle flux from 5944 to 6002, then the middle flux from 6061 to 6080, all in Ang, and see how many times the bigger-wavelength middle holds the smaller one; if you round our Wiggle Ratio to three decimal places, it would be 0.989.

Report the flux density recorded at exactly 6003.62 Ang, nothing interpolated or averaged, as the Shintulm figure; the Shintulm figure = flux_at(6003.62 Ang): 7.257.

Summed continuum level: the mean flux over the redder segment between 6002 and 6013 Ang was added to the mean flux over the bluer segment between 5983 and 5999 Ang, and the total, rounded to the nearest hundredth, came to 14.26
